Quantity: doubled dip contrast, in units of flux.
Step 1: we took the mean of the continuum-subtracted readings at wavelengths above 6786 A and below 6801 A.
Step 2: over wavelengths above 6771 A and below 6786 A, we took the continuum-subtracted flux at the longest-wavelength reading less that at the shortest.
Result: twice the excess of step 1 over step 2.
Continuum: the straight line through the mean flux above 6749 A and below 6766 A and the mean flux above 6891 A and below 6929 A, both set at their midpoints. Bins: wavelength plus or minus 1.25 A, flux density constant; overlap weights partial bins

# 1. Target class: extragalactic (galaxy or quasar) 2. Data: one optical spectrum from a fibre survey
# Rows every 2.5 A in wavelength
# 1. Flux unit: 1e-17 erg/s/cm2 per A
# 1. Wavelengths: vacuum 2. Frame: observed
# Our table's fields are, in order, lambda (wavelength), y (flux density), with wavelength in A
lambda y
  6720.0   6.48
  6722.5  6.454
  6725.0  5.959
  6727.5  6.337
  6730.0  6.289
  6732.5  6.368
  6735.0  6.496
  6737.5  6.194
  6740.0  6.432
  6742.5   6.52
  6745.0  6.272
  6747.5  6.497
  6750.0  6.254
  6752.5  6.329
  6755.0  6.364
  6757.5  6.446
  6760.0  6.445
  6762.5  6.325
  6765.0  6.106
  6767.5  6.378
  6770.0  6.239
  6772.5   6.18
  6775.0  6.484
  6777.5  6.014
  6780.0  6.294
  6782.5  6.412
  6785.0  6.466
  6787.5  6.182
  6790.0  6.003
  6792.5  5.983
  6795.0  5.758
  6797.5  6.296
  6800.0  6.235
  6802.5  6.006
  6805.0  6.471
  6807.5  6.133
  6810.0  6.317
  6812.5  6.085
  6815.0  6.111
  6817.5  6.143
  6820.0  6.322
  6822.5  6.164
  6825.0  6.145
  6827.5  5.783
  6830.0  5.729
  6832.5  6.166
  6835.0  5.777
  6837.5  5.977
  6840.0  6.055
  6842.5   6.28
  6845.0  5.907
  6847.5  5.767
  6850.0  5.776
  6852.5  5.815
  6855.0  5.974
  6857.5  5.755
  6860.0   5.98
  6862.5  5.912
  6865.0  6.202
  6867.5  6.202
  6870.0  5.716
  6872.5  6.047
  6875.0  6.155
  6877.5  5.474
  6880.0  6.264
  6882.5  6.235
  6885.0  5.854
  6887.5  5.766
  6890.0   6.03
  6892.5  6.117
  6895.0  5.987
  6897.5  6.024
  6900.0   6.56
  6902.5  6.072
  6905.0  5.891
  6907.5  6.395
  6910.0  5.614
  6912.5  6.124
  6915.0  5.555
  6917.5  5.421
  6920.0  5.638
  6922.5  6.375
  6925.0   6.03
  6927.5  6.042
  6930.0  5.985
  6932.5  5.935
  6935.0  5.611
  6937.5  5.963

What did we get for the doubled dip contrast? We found -1.0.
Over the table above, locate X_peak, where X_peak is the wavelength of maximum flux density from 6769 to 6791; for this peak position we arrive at 6775.0 A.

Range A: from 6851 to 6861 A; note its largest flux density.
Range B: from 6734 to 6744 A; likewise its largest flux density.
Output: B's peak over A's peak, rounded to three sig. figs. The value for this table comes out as 1.09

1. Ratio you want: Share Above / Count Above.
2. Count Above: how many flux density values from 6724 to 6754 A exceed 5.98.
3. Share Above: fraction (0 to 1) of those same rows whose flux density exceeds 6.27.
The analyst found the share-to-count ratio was 0.068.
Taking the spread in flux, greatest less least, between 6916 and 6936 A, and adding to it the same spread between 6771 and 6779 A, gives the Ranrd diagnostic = 1.4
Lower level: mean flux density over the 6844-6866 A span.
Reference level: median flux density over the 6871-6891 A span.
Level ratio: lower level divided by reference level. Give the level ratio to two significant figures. 0.98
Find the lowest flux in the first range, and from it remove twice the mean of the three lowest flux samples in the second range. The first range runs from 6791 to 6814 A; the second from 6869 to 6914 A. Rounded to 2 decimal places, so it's -5.44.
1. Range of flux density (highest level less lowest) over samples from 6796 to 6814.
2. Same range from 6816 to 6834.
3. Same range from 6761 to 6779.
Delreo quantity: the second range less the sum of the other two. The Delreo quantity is -0.34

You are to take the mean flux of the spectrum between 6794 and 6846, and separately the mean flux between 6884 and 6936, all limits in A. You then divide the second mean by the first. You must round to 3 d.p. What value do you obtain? 0.978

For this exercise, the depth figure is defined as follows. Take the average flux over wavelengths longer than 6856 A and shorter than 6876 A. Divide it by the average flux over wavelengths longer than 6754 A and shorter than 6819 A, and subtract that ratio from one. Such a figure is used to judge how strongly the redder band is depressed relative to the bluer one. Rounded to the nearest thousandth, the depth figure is 0.037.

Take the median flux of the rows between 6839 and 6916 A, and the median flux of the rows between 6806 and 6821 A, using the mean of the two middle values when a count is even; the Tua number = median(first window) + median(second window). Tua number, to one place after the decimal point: 12.1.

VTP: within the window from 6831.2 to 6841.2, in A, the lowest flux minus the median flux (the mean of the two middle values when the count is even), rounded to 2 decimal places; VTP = -0.24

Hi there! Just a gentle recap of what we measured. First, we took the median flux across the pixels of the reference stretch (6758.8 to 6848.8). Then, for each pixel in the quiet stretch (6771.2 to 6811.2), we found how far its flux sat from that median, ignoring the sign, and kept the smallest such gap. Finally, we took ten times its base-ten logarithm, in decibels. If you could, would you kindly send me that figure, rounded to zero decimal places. -17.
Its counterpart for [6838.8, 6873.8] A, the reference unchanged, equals -13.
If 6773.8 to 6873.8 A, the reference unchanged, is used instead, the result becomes -20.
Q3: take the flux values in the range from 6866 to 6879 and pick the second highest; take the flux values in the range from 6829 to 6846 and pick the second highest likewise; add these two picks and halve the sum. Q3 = 6.16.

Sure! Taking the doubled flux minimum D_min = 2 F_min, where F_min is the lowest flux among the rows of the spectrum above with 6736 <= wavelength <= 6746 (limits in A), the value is 12.4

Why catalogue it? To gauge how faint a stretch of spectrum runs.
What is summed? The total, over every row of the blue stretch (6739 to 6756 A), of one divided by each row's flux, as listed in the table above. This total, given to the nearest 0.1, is 1.1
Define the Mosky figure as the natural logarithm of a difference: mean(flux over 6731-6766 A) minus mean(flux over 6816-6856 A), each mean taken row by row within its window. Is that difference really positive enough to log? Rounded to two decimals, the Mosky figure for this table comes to -0.98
